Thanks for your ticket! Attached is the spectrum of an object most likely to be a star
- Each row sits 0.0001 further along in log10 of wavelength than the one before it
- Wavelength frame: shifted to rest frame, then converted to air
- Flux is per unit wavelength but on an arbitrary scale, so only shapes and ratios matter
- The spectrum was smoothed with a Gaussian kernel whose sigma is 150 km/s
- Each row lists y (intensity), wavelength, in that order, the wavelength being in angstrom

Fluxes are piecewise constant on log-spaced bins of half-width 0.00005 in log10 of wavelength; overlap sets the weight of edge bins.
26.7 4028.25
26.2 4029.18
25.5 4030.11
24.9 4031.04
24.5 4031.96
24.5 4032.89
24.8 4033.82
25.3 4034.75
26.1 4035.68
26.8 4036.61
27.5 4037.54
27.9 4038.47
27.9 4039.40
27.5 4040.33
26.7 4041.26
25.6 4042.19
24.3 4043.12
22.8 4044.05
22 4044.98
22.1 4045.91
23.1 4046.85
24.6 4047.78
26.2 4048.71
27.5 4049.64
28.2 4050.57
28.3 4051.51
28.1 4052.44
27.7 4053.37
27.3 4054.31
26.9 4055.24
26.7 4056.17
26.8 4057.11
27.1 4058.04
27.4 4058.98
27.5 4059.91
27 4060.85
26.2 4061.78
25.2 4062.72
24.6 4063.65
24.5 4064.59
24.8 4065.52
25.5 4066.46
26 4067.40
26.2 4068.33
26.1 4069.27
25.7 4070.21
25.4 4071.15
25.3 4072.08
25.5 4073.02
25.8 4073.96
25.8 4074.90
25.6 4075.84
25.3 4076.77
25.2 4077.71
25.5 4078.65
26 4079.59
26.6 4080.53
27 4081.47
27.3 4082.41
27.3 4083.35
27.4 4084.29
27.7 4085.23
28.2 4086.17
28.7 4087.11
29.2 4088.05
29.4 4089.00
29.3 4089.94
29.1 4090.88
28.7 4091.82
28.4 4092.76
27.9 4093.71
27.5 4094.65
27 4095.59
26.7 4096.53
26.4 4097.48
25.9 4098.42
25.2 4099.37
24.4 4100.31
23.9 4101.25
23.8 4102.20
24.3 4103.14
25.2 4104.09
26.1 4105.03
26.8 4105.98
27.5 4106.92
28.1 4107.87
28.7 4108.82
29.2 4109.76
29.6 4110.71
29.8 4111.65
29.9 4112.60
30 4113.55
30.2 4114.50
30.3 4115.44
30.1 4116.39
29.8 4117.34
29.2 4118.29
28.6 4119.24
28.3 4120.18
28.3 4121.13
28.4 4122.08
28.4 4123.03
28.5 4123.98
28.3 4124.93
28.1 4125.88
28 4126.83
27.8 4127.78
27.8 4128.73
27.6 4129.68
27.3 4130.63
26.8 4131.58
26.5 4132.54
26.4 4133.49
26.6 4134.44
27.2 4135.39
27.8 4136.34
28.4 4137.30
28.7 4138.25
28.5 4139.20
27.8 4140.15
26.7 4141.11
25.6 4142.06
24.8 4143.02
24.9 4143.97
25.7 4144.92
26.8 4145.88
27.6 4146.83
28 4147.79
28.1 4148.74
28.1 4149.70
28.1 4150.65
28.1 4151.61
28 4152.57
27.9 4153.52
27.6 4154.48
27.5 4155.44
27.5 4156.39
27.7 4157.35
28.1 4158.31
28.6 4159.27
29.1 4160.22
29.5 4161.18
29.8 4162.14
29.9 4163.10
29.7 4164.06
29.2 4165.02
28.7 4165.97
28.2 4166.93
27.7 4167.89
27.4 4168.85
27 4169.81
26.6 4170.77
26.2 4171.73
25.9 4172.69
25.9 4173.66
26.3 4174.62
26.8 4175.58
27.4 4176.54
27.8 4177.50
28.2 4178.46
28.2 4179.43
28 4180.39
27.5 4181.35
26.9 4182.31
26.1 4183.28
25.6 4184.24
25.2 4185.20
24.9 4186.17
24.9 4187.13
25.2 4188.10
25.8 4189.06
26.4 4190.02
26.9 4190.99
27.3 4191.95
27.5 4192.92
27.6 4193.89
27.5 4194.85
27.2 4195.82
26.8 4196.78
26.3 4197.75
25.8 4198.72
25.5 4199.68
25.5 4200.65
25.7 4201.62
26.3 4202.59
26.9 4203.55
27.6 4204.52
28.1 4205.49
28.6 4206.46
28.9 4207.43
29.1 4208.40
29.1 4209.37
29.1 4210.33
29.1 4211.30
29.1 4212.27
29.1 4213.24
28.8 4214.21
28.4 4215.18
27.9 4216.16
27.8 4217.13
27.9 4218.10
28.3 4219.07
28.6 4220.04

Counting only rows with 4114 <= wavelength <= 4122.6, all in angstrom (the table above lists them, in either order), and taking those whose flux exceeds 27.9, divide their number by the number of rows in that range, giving 1.0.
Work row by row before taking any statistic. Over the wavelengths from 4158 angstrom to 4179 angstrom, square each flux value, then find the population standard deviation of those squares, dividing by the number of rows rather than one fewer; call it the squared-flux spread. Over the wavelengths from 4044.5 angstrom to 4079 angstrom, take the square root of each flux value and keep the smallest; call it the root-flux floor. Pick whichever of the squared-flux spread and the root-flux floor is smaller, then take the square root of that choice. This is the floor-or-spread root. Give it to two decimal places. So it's 2.17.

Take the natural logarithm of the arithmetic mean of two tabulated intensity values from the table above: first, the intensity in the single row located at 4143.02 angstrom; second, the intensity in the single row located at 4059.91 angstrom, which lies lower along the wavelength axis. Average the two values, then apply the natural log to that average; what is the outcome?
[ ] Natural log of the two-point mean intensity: 3.26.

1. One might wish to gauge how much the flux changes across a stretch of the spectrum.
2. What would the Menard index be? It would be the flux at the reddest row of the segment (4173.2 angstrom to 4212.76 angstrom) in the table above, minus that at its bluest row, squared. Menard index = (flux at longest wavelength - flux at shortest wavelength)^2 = 10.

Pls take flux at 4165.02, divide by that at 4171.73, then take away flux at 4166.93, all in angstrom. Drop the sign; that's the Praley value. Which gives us 27.1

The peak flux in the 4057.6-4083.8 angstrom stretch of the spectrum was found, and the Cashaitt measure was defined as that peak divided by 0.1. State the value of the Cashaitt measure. 275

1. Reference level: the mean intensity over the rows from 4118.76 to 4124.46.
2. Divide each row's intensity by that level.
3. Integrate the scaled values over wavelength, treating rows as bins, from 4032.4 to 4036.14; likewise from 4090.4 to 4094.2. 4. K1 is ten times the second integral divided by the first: 11.5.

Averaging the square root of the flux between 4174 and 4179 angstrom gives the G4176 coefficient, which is 5.22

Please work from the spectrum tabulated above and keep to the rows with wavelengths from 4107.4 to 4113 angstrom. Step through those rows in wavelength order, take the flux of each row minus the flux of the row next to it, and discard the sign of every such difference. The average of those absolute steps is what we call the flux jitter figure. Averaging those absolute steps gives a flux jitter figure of 0.36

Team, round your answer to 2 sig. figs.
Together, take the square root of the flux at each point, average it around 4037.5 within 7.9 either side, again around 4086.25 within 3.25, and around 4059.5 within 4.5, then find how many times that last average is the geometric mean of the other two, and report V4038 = 0.99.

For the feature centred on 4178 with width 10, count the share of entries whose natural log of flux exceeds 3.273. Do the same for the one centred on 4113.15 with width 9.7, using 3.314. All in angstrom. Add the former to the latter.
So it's 1.8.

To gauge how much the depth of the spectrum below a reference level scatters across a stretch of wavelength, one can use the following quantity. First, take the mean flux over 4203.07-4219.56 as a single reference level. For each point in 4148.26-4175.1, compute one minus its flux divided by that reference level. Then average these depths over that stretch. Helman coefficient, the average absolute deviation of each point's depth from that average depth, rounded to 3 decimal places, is 0.030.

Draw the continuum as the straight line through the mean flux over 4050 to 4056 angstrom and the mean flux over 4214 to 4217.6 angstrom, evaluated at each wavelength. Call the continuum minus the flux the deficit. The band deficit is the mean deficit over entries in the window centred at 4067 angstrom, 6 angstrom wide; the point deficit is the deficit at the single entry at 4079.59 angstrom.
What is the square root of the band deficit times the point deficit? 2.0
